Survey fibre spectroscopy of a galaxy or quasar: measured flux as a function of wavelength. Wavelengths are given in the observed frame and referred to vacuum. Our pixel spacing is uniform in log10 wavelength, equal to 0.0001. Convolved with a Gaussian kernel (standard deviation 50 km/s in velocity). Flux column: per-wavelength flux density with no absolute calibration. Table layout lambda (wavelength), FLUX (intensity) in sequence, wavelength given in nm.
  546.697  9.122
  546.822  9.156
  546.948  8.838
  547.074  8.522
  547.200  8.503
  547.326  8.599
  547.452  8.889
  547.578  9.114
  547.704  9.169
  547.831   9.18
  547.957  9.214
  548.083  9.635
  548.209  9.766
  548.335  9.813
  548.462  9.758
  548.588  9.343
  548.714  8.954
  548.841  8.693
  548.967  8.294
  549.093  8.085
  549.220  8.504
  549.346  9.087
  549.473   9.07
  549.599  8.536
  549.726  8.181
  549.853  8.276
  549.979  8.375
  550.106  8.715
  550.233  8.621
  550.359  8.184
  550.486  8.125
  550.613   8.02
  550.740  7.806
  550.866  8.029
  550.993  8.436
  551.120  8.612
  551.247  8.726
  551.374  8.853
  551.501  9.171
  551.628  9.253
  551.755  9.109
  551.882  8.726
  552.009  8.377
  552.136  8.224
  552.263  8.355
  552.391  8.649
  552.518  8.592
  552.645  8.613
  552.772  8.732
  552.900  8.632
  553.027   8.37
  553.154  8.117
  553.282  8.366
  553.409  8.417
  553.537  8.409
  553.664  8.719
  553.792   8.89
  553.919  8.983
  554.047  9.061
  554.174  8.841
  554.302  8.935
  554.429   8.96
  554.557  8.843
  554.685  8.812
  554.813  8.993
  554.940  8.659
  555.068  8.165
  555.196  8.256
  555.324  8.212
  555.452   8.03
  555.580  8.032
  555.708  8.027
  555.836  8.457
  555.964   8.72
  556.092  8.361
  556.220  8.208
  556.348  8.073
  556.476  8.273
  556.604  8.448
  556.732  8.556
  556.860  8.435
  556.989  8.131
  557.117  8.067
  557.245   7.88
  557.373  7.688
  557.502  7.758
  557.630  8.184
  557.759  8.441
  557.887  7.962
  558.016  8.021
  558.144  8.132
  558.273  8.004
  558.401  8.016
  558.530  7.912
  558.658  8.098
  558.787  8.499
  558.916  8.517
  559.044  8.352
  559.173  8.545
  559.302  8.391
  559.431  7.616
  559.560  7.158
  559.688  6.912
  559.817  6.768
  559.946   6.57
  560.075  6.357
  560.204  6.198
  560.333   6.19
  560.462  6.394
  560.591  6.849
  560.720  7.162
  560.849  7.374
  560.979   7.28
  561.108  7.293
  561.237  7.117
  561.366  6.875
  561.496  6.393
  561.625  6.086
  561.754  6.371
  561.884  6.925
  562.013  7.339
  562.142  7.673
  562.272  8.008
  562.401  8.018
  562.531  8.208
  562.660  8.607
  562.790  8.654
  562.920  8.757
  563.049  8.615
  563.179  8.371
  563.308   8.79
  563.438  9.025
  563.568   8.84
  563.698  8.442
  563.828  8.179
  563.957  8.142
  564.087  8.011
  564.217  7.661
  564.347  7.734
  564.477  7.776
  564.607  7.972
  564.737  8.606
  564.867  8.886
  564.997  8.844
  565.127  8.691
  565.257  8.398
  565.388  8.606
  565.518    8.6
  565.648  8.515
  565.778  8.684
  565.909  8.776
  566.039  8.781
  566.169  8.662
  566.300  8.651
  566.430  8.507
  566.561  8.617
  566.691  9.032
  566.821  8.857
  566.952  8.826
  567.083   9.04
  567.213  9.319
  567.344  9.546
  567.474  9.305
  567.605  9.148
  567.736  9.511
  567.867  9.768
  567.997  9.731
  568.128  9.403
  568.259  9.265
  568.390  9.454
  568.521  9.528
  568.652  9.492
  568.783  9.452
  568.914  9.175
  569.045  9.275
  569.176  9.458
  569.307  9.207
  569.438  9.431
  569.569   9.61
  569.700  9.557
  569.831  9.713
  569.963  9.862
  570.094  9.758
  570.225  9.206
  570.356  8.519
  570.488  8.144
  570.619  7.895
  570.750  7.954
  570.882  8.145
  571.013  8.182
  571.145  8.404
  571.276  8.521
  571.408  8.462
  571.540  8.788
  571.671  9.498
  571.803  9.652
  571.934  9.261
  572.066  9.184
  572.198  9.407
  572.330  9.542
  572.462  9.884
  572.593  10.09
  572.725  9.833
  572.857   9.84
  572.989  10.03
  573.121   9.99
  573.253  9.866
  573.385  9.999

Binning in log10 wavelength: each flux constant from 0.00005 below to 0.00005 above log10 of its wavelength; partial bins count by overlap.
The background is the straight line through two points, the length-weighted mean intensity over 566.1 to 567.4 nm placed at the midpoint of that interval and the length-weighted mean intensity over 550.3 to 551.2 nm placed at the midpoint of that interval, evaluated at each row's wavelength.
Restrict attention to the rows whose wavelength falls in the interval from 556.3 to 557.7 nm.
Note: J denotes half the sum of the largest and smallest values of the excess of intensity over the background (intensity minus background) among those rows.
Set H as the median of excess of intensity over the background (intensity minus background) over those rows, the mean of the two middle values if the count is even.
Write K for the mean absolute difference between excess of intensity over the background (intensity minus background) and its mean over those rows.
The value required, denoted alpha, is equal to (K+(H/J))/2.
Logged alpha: 0.60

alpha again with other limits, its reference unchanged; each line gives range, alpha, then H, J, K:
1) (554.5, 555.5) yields 0.48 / 0.1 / 0.1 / 0.34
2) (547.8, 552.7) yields 0.53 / 0.4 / 0.7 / 0.45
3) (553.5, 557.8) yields 0.82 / 0.0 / 0.0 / 0.36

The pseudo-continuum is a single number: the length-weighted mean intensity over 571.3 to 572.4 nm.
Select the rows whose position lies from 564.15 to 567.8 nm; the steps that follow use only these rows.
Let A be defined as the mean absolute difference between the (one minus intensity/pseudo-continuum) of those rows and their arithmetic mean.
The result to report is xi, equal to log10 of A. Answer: -1.43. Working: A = 0.0372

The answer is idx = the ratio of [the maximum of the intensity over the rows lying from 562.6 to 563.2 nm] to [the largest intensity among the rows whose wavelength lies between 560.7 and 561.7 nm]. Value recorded 1.19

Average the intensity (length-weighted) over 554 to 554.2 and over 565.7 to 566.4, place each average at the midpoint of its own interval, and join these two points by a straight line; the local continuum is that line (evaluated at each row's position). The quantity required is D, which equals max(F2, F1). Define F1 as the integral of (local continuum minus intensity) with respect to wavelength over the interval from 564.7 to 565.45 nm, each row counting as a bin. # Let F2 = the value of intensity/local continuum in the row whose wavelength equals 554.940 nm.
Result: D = 0.97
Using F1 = 0.03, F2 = 0.97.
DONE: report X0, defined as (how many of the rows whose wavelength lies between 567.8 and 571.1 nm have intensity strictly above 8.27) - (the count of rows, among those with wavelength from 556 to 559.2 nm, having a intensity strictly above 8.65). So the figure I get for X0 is 20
